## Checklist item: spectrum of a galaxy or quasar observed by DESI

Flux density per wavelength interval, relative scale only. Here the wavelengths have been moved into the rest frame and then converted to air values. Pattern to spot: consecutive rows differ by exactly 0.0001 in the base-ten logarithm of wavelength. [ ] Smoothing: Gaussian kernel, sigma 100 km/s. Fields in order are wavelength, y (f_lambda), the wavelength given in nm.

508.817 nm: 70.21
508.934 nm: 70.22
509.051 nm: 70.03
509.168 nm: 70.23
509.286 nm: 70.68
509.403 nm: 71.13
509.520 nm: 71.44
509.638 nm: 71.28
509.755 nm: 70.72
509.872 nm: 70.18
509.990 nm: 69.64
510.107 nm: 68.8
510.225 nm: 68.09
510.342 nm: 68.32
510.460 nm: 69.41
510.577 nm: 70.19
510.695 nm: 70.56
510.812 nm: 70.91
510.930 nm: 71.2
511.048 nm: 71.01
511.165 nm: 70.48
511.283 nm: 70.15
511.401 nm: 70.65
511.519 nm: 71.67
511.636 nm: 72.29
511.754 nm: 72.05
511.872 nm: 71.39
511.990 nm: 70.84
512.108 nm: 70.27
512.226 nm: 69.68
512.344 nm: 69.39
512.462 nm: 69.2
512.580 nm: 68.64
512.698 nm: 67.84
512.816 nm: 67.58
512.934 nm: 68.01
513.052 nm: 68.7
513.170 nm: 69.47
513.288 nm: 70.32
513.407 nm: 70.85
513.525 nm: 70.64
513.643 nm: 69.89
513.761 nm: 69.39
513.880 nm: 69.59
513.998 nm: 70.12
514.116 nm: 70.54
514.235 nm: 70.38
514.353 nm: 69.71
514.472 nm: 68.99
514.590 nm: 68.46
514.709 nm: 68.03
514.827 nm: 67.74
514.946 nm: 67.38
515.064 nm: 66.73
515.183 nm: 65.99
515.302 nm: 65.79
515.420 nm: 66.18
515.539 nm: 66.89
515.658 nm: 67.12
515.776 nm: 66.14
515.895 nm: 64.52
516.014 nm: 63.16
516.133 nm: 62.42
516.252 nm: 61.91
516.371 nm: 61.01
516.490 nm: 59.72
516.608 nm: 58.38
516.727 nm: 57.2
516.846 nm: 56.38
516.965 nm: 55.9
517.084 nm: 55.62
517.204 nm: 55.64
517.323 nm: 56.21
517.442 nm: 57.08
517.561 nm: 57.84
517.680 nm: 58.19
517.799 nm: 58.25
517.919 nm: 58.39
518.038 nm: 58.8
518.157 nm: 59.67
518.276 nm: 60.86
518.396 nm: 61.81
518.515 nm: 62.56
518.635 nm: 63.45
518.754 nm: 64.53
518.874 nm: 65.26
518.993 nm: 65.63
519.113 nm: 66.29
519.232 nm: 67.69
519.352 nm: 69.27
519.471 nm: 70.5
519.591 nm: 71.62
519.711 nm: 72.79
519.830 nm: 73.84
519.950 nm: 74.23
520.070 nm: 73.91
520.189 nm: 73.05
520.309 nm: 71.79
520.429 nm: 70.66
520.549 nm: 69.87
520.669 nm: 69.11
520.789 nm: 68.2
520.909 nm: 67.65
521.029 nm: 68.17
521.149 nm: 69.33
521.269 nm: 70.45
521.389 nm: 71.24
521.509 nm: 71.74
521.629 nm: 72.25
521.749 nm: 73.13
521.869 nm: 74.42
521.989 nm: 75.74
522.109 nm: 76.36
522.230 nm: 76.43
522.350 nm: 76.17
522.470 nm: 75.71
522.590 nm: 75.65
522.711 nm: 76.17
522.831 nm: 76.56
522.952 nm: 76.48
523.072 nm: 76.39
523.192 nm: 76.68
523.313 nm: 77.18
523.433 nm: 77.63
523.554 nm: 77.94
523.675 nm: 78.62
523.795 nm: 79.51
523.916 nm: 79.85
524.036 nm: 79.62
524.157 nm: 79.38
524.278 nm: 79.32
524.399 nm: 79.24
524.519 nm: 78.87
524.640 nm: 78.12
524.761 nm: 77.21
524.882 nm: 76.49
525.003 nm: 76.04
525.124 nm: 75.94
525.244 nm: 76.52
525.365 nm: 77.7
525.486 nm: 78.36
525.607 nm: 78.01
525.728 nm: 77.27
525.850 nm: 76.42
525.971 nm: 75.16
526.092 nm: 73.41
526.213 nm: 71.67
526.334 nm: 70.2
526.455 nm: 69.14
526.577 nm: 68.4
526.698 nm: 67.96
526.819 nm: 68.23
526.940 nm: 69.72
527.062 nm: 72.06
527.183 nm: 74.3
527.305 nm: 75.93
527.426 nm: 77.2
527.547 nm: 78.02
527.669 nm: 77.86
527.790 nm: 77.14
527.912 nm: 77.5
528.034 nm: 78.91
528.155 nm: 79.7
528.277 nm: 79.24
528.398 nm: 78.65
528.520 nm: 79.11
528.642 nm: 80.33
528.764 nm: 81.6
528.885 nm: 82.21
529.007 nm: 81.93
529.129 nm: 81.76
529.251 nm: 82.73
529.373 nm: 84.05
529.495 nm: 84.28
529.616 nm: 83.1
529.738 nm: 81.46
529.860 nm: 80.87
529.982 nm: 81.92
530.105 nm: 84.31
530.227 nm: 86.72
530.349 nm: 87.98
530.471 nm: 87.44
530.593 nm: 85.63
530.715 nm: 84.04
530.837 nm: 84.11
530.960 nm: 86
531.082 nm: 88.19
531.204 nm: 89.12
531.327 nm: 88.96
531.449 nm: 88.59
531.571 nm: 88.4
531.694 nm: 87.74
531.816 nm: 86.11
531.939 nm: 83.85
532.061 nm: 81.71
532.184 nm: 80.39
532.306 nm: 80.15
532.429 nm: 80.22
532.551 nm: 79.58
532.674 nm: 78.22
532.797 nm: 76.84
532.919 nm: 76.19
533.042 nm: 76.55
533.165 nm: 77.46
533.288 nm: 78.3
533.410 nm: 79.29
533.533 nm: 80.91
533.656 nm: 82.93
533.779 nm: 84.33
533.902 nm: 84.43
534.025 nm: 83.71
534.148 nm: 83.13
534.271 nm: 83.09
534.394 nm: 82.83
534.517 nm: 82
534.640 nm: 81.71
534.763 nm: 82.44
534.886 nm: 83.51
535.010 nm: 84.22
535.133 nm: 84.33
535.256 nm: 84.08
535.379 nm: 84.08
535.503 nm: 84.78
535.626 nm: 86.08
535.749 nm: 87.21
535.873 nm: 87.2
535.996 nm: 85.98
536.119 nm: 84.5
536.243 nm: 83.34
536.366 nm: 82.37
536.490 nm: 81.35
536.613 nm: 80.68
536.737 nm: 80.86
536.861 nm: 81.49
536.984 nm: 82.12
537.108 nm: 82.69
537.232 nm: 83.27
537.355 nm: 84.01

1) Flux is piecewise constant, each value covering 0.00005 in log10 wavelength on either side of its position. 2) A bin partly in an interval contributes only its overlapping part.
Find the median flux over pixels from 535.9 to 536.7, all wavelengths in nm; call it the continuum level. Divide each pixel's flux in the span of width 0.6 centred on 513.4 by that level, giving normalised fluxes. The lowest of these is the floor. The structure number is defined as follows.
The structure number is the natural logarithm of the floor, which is -0.18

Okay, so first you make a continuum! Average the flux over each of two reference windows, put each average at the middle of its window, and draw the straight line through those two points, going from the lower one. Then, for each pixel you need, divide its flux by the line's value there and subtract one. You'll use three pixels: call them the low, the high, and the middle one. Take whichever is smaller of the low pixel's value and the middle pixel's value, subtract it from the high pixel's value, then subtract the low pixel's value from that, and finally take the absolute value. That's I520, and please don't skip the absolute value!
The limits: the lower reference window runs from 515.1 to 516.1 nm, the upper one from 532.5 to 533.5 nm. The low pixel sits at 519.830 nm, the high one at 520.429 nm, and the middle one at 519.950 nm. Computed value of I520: 0.13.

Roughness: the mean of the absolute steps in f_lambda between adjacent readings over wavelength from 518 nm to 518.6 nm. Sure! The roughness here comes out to 0.94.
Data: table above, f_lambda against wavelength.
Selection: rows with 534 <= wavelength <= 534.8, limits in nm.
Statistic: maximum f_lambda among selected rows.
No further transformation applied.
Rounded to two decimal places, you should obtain 83.71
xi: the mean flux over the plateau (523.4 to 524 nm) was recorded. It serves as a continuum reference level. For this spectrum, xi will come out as 79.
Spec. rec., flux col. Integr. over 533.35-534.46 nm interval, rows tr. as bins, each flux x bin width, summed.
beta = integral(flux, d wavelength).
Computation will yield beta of 92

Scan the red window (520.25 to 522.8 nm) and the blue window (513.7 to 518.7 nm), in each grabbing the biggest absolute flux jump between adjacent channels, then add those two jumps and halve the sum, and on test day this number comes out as 1.5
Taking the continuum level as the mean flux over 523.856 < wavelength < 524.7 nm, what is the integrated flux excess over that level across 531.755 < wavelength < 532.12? 2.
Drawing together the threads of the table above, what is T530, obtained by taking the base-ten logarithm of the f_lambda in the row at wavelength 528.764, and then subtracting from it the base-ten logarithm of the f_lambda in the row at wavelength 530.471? -0.030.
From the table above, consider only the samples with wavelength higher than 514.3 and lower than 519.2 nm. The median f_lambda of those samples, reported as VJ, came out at 63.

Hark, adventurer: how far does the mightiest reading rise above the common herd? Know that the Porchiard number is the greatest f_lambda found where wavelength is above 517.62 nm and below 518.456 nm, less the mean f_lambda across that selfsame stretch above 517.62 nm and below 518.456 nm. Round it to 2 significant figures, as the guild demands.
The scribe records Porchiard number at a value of 2.4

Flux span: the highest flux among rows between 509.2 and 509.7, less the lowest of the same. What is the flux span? 0.8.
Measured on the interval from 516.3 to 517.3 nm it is 5.4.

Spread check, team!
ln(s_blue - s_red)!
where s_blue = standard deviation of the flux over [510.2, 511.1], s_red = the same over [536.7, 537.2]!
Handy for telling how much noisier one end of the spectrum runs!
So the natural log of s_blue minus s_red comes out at -0.8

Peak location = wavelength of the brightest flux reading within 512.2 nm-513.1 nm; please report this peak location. 512.226 nm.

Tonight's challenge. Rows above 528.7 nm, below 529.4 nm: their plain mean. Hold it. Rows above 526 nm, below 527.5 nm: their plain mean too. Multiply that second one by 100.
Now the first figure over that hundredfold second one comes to 0.0115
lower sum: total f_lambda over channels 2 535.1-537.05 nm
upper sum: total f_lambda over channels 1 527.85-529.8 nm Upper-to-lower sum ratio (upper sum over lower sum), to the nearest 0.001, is 0.967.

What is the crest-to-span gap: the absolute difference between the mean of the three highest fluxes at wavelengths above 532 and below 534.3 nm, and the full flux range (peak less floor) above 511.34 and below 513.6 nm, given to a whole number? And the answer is 79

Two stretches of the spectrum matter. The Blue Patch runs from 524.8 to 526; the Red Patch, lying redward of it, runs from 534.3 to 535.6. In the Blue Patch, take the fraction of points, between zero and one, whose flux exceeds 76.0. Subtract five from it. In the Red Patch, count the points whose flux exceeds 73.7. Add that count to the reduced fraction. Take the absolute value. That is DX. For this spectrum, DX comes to 5.8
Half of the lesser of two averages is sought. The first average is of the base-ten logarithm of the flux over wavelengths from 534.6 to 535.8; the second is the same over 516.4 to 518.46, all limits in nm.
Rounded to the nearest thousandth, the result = 0.882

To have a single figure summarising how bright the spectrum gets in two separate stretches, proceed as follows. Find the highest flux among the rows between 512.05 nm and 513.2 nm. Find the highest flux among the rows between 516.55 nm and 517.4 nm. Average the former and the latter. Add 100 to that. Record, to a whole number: 164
